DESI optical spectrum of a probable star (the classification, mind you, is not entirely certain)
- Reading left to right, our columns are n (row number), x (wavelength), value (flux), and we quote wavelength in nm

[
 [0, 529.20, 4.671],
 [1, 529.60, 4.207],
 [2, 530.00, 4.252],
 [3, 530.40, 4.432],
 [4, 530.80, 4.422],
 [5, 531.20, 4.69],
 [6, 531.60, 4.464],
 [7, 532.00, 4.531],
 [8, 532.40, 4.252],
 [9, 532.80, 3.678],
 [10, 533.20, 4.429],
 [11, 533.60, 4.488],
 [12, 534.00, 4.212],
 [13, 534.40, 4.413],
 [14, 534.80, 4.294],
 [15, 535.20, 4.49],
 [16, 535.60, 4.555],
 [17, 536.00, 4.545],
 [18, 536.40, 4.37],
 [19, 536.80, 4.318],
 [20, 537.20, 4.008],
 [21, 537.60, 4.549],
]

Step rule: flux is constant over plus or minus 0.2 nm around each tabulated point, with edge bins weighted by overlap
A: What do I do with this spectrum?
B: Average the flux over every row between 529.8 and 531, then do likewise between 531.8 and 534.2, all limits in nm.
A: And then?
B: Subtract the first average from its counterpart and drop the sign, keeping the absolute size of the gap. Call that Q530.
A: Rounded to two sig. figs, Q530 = 0.10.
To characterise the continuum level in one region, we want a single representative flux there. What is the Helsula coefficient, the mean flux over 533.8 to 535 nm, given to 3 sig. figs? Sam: 4.31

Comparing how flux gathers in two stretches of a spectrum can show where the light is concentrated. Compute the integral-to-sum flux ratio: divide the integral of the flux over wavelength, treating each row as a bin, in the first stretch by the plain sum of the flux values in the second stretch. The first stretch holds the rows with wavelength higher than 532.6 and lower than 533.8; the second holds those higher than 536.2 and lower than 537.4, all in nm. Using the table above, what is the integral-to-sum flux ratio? 0.40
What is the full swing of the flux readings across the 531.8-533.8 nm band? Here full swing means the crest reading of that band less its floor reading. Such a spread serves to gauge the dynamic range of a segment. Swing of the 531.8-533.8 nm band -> 0.9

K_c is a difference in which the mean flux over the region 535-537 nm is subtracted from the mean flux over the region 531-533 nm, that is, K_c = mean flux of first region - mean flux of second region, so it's -0.13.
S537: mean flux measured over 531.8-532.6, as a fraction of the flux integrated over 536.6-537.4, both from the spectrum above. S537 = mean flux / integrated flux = 1.32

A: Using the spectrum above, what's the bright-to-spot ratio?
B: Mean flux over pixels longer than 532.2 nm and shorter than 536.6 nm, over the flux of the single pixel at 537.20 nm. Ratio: 1.08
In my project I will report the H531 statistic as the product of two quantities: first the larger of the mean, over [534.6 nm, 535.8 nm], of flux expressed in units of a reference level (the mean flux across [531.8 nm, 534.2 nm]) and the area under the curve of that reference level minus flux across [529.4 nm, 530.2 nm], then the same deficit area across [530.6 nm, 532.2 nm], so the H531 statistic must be -0.4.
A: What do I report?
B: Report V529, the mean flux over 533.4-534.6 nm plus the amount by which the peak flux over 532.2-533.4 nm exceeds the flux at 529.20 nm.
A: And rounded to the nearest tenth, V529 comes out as 4.1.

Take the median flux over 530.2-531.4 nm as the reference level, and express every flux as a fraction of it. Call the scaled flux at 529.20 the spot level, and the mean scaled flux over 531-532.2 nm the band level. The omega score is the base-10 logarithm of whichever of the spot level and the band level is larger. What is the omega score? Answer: 0.023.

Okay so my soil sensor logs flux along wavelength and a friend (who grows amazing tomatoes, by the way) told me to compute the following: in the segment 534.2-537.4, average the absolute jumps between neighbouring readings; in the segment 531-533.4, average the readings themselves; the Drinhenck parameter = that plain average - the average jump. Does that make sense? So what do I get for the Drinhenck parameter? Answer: 4.21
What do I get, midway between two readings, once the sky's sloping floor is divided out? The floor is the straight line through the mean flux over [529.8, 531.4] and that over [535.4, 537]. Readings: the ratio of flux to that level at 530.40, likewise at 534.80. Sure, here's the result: 0.98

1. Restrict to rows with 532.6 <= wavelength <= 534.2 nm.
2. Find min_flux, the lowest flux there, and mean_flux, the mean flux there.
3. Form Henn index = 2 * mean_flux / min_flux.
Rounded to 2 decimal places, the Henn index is 2.28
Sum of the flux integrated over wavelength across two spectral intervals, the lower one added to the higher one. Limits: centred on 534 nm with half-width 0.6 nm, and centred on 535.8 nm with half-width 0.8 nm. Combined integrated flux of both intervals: 12.4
